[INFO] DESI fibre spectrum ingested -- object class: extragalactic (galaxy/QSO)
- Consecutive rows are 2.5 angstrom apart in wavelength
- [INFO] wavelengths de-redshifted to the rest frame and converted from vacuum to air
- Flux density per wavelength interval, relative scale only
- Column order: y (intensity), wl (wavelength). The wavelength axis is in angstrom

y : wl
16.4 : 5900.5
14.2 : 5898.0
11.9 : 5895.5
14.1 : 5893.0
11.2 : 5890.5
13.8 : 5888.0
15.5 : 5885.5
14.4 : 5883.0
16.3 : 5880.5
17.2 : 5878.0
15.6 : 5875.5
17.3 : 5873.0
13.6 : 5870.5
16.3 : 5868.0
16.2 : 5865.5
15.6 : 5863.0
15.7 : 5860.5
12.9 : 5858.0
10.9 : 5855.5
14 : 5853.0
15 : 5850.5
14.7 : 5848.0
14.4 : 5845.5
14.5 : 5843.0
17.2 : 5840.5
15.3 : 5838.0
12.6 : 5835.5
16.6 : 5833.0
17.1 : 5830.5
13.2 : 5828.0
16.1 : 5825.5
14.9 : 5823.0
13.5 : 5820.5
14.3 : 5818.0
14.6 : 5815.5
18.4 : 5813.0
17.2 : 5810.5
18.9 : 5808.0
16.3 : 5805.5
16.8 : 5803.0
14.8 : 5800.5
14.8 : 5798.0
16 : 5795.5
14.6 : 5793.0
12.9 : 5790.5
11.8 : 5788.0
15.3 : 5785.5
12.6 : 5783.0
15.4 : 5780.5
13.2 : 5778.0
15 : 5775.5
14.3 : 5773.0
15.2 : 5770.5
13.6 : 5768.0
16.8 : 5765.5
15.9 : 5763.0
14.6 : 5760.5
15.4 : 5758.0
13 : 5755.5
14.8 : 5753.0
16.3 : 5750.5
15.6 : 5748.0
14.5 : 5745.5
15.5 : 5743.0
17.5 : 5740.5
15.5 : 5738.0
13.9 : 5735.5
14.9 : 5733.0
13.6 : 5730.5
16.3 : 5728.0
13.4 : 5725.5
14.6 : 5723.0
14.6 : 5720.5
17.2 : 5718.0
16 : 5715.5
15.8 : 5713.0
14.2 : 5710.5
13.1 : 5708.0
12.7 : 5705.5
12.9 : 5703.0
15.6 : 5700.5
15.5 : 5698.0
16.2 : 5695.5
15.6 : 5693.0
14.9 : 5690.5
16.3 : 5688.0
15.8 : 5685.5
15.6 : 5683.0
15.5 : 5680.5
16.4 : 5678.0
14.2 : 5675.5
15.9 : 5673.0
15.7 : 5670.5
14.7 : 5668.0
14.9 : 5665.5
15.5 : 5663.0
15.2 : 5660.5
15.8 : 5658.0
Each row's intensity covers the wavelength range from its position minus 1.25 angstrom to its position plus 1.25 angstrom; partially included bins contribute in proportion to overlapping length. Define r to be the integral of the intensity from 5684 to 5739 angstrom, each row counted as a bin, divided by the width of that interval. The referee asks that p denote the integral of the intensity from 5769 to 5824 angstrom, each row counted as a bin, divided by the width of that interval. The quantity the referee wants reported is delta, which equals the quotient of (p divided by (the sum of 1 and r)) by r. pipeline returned 0.0631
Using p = 15.0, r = 14.94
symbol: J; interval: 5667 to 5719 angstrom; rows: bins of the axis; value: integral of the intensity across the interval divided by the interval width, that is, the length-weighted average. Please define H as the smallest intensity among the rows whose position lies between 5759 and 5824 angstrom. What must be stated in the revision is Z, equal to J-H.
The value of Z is 3.4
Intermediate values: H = 11.8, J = 15.2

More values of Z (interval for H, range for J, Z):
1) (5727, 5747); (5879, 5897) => 0.3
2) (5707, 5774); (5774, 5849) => 2.1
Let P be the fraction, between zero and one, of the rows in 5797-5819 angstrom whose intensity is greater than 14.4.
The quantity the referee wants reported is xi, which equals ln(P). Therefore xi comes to -0.1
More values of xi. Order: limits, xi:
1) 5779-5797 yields -0.6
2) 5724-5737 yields -0.9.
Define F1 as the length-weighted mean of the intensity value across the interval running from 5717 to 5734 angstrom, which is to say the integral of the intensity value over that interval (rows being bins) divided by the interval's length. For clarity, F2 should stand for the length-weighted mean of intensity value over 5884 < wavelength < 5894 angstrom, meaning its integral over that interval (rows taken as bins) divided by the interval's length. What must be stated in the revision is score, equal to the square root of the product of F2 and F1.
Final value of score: 14.3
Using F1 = 14.9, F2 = 13.7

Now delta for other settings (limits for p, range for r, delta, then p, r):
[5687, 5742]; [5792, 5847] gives 0.0583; 15.0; 15.55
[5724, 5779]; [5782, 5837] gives 0.0610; 15.0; 15.16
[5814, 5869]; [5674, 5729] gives 0.0609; 14.8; 15.11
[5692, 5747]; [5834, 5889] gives 0.0626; 15.0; 14.97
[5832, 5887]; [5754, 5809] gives 0.0640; 15.1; 14.85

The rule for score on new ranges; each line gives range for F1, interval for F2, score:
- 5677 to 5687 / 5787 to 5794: 14.4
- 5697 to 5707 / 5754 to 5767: 14.6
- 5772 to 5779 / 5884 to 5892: 13.9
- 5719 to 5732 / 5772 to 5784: 14.3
